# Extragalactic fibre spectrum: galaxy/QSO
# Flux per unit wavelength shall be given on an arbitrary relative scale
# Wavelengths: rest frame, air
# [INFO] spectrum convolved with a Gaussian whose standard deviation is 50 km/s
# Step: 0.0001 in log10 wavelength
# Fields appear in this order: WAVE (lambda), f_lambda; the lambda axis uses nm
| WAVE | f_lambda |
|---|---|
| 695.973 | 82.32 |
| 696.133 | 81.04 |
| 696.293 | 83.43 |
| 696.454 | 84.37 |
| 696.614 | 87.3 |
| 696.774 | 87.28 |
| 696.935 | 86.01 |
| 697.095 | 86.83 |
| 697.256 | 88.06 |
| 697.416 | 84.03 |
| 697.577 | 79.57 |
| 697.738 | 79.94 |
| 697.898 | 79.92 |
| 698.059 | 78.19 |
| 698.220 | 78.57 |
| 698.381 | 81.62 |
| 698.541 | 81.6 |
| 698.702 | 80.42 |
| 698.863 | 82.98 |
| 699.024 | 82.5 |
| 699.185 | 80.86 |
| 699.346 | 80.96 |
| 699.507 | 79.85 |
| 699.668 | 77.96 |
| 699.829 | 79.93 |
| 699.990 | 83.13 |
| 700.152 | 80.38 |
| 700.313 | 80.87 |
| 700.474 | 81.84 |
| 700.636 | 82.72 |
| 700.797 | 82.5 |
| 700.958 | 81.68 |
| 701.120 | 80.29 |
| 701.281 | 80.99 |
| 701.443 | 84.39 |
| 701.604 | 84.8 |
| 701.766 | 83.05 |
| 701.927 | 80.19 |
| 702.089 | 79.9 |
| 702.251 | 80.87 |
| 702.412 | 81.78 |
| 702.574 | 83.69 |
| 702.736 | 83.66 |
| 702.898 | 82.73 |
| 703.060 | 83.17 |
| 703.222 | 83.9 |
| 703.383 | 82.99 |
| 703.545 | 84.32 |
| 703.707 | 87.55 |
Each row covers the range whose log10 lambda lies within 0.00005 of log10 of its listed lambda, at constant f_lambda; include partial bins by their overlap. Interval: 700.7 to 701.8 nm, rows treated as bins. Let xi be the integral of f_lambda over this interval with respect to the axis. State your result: 91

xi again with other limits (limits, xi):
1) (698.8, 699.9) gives 89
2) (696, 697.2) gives 102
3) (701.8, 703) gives 98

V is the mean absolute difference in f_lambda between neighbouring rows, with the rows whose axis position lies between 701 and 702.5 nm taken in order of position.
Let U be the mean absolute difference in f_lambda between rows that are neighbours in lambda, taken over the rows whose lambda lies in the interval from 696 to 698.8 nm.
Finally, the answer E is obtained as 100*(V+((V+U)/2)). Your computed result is 289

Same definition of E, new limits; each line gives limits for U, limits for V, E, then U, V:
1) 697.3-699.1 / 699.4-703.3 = 266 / 1.4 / 1.30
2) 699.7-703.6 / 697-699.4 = 289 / 1.2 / 1.52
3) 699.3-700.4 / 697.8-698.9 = 318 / 1.9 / 1.49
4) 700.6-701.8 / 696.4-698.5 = 316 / 1.2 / 1.69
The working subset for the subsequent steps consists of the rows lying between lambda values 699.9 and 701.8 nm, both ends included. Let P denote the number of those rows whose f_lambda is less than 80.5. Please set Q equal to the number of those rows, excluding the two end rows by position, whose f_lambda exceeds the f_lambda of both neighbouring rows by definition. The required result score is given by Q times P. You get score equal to 4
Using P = 2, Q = 2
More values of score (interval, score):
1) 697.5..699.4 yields 18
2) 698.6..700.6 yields 15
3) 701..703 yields 6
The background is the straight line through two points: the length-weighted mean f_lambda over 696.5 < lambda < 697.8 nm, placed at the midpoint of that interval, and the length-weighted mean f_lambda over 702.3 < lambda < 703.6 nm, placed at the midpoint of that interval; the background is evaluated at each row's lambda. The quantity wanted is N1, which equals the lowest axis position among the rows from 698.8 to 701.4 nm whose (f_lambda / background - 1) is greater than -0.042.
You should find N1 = 698.863 nm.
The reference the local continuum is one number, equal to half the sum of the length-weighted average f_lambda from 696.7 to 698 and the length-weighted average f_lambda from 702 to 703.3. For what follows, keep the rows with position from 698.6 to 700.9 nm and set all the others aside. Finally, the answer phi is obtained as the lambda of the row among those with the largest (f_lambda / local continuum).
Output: 699.990 nm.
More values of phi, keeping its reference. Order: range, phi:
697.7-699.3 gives 698.863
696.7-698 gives 697.256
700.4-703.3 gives 701.604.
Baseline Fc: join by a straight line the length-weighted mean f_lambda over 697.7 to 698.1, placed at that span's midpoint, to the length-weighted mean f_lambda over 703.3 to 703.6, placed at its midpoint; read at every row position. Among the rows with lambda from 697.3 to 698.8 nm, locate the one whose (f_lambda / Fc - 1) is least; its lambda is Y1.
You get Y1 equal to 698.059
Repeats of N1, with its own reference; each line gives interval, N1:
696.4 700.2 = 696.454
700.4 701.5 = 700.474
